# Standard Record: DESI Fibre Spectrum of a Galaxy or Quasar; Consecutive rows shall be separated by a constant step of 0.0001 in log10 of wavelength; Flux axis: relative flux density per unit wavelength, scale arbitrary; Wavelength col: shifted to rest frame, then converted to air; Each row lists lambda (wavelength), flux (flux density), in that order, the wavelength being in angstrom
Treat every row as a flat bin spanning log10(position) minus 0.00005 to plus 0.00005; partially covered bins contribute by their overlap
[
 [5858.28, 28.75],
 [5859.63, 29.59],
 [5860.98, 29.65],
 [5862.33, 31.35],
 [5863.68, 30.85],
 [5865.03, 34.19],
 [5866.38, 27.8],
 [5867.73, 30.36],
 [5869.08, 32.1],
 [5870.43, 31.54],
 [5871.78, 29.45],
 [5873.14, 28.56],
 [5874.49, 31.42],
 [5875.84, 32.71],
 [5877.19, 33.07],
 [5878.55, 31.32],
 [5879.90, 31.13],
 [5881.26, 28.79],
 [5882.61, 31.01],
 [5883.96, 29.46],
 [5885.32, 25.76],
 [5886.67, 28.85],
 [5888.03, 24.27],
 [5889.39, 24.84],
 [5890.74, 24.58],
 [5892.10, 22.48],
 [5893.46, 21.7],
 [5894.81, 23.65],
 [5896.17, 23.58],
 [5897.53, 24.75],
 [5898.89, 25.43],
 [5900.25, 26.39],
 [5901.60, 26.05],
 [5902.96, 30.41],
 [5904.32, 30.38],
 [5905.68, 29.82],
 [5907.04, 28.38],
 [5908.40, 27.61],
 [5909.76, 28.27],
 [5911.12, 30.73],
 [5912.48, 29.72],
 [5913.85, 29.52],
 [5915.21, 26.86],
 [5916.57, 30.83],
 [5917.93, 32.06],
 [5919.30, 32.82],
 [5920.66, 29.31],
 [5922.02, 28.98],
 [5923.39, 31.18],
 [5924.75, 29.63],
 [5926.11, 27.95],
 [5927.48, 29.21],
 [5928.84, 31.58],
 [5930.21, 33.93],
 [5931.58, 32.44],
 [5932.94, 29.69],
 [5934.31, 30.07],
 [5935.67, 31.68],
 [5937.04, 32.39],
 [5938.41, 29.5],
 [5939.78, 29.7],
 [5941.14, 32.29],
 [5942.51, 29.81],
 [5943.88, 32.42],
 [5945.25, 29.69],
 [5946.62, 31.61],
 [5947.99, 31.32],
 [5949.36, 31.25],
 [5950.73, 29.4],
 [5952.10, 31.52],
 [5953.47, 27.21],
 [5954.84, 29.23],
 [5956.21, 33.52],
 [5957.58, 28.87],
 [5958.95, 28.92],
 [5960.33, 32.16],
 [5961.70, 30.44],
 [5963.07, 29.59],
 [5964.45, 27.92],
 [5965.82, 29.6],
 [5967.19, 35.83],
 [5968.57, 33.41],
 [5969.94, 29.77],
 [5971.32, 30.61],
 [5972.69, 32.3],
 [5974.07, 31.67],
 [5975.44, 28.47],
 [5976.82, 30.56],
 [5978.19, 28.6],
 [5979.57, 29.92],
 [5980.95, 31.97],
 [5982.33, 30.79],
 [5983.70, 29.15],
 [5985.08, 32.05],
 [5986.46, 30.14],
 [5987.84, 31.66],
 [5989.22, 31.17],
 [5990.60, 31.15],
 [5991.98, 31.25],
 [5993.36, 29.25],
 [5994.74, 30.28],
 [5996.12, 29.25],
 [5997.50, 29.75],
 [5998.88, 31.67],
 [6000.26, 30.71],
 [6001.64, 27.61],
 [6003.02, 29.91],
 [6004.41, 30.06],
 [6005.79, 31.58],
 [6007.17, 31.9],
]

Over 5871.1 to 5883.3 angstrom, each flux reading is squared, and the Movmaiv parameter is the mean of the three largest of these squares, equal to 1050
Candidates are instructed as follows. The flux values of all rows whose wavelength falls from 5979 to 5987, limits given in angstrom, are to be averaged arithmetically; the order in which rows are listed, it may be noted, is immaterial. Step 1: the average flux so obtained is 30.7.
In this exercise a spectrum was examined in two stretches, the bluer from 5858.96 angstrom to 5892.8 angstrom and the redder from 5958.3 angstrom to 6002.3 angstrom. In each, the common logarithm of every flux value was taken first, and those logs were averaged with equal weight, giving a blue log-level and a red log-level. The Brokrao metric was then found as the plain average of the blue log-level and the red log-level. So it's 1.475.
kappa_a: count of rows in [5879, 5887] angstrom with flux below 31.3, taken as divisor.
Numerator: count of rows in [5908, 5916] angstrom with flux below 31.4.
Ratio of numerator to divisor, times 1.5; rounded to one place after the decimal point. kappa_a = 1.5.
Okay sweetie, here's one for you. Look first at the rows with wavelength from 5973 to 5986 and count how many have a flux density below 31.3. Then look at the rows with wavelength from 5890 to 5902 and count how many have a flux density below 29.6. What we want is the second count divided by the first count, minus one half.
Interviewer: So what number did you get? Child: 1.00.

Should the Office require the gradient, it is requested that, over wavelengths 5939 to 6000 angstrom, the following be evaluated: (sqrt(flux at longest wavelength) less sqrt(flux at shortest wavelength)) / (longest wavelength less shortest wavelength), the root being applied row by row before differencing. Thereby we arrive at 0.003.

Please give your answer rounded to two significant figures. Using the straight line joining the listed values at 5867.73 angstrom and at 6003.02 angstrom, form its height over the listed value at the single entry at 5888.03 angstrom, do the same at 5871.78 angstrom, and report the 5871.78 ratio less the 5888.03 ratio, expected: -0.22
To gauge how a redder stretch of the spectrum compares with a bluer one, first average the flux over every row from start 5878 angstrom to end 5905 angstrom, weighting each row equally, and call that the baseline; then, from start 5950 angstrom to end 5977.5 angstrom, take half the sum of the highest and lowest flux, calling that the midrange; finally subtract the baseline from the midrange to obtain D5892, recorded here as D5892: 5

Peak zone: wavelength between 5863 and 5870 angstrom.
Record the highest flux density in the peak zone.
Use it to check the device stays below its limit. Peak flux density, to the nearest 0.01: 34.19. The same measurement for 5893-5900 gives 25.43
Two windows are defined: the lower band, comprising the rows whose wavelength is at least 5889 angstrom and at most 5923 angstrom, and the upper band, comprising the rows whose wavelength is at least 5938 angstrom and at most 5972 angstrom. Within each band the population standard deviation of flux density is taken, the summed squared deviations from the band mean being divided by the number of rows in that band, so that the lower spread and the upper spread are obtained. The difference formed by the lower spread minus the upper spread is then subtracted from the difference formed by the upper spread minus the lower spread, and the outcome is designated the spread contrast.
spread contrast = -2.3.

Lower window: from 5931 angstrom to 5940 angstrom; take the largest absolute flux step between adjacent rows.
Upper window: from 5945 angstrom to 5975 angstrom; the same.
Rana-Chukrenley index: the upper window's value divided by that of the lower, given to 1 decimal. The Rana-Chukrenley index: 2.2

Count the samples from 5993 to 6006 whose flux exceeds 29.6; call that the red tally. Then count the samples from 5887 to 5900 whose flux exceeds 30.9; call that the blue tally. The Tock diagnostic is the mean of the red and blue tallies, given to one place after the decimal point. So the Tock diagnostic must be 3.5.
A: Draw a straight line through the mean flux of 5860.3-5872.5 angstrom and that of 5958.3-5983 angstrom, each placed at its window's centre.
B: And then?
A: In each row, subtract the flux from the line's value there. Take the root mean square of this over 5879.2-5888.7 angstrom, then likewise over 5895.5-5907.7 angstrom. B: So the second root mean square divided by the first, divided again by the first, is 0.39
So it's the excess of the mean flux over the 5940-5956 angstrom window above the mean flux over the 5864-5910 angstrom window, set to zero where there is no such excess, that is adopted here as 2.3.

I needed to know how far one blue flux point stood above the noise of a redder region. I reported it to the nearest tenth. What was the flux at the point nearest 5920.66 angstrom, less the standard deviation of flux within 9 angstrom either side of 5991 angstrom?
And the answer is 28.3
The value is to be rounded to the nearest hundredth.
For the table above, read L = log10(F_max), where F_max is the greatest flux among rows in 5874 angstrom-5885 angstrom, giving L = 1.52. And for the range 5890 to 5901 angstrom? 1.42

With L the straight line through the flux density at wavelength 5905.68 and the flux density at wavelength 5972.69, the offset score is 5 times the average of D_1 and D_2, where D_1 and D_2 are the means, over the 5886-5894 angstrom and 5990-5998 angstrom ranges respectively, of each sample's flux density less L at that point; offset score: -19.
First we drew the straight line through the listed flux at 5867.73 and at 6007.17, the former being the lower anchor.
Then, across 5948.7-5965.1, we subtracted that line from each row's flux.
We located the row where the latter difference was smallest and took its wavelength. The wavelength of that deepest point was 5953.47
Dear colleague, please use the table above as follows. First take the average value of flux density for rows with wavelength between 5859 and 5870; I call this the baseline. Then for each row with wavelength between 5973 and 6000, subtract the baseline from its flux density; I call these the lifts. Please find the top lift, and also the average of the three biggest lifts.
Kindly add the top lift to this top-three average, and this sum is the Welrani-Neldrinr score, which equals 2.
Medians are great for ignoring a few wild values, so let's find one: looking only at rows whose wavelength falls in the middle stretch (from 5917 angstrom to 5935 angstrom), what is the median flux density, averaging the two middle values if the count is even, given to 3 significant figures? 30.1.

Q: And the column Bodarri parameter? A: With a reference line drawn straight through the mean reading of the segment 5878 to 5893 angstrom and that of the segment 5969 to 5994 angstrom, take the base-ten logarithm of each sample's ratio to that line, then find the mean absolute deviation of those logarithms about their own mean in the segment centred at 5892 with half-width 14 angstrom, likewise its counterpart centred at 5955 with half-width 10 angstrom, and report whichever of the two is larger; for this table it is 0.046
